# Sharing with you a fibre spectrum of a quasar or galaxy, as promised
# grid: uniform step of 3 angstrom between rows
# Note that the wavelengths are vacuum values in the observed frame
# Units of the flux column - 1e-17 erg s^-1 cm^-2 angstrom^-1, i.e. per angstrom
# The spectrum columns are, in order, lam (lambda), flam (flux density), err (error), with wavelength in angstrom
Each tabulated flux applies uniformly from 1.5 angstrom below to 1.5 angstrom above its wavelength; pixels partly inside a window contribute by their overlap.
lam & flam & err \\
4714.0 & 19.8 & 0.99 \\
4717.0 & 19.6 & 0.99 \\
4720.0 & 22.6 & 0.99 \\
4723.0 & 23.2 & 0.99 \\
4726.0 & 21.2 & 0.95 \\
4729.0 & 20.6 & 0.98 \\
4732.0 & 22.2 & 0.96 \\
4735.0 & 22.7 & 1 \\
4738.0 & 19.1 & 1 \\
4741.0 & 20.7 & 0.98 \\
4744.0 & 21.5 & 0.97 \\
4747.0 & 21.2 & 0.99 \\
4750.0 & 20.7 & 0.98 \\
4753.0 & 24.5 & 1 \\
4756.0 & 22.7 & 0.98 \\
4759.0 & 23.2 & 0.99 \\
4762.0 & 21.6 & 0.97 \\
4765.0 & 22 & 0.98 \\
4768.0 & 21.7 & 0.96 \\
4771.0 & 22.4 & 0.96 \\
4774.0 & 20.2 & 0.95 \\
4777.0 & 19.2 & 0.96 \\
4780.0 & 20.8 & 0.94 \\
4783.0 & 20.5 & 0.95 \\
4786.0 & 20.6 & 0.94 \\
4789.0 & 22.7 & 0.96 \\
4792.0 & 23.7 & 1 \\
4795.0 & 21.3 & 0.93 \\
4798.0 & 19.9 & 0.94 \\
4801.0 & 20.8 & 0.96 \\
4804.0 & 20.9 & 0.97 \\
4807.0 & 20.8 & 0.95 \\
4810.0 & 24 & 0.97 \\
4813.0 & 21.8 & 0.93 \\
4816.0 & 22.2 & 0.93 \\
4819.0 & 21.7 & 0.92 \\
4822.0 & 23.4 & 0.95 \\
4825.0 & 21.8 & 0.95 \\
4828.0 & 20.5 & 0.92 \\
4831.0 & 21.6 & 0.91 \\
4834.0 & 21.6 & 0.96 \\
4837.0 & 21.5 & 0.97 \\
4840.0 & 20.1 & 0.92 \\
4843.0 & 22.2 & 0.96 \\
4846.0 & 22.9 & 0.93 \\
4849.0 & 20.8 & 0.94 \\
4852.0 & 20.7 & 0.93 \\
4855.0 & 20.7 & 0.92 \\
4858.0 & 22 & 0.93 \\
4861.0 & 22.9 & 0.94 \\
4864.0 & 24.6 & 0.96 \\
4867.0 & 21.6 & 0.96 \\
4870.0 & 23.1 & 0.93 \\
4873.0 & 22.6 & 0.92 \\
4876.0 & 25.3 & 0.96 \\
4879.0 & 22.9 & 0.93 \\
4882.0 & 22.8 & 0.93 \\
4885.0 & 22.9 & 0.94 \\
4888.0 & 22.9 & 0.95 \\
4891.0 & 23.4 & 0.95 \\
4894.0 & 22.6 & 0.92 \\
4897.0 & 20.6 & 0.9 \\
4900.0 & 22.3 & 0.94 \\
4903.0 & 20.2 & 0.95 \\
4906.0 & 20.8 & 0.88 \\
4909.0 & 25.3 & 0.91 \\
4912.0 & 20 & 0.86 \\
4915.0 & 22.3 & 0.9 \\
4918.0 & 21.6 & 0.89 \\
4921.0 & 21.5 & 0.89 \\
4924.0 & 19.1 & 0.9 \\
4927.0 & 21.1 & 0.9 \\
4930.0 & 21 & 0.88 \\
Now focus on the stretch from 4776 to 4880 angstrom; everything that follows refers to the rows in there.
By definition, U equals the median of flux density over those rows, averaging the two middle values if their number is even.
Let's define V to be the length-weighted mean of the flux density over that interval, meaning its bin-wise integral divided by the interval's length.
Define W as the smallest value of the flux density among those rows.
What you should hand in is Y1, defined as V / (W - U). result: -9.1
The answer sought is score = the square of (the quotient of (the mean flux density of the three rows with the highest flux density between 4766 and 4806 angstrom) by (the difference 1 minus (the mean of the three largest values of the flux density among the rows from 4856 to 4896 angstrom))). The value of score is 0.96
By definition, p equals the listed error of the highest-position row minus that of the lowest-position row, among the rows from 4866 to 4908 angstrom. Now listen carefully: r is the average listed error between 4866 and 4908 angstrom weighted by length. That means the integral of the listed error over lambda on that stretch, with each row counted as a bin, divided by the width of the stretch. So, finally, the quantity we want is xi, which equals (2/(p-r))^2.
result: 3.90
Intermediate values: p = -0.08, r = 0.932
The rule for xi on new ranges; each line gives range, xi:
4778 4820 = 4.25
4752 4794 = 4.28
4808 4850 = 4.25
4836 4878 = 4.43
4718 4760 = 4.14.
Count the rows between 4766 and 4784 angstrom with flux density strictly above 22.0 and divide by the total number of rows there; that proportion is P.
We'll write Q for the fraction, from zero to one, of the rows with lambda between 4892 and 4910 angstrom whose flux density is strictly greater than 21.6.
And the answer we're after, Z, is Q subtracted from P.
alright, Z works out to -0.3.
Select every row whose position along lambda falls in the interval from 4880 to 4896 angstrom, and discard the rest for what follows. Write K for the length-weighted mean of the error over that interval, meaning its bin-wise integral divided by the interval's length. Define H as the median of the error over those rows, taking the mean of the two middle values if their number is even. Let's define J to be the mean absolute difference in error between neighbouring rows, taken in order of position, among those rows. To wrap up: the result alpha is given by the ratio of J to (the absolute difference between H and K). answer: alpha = 3.6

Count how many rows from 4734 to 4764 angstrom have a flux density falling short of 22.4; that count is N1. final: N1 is 6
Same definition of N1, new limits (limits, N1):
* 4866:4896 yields 1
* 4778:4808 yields 8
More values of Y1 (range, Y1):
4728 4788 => -9.5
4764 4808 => -13.2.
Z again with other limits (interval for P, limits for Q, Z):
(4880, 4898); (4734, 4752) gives 0.7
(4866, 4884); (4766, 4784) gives 0.5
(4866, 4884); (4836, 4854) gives 0.5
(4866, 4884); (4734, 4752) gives 0.7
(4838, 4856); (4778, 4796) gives 0.0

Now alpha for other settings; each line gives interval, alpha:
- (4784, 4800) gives 2.5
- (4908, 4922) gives 35.0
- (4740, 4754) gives 4.2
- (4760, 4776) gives 2.1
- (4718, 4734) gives 4.8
